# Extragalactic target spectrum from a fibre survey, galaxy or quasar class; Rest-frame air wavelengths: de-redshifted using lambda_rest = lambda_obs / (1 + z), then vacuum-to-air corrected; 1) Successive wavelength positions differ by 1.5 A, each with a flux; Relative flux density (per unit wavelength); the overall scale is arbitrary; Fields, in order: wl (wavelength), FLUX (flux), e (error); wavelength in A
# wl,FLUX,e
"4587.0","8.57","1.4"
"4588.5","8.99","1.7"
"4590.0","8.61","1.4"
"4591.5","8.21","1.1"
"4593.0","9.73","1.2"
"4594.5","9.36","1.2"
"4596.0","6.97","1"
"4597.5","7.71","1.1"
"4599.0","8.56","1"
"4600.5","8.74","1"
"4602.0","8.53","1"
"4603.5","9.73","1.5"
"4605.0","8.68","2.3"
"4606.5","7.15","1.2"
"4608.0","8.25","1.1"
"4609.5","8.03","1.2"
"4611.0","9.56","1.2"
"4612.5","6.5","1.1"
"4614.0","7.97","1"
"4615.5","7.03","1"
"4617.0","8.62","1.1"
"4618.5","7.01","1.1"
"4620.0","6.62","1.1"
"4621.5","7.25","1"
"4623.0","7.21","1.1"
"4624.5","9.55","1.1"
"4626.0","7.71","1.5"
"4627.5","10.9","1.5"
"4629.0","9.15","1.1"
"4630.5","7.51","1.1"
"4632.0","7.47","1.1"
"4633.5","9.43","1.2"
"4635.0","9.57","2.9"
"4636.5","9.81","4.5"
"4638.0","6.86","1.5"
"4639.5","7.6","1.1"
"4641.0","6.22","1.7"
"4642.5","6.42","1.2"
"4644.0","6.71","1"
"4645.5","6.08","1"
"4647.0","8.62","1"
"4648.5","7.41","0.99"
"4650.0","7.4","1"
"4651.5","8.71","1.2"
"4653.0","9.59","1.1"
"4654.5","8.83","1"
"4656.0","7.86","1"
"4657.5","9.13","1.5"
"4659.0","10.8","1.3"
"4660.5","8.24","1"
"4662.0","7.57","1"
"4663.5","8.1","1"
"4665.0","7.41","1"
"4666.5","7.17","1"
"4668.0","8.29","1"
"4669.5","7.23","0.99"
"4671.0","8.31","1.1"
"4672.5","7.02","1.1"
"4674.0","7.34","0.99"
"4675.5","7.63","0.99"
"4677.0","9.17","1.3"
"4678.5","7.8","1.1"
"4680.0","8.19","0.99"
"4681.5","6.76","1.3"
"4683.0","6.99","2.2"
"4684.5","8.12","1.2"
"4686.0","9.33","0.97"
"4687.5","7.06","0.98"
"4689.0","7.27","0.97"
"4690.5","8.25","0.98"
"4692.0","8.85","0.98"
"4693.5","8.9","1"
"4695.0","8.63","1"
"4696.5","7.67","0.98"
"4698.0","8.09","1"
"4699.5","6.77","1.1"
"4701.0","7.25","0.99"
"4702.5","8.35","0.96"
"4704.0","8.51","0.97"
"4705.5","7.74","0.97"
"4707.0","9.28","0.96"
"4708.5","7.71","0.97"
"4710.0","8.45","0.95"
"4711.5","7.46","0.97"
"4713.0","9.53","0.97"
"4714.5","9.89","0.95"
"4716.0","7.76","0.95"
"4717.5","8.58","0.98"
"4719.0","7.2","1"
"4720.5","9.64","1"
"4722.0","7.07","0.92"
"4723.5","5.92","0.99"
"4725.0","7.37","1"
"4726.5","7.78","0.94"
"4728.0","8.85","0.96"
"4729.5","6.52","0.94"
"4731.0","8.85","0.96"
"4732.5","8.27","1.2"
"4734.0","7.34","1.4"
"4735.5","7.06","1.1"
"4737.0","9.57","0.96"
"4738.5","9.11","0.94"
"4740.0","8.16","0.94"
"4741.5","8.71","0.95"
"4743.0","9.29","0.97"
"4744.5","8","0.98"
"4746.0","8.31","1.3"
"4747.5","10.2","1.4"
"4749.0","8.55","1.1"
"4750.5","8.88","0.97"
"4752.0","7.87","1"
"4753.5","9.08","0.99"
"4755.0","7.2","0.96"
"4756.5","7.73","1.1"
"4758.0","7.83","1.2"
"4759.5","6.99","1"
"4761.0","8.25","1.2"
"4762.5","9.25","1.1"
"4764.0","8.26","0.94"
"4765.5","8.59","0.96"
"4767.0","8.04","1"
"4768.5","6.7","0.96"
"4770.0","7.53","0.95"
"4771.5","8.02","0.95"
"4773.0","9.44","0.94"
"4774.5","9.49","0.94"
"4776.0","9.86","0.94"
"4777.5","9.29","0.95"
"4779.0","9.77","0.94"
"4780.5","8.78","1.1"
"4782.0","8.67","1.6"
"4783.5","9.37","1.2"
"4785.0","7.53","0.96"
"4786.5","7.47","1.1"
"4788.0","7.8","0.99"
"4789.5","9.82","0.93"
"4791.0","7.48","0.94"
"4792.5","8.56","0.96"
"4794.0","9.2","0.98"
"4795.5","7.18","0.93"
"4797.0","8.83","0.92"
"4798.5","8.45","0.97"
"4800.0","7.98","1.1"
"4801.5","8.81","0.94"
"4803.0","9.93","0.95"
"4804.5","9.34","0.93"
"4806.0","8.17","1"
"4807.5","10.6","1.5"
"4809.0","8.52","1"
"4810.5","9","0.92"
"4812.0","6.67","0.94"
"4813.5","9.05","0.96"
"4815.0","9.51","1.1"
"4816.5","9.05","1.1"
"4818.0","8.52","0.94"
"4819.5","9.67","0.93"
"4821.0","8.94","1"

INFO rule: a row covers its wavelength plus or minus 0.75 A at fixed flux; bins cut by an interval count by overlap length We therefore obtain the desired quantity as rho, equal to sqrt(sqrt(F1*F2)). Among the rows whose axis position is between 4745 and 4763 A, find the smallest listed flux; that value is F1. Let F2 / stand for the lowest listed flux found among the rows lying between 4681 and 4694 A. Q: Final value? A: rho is 2.62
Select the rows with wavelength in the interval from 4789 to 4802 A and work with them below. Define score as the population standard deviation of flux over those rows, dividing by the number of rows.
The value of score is 0.78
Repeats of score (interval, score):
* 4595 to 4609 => 0.81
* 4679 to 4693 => 0.84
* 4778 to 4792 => 0.93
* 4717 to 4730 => 1.11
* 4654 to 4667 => 1.06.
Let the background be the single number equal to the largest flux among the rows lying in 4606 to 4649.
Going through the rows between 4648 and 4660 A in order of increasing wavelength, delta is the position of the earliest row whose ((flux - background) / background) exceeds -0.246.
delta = 4651.5 A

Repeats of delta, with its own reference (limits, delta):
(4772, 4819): 4773.0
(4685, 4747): 4686.0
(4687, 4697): 4690.5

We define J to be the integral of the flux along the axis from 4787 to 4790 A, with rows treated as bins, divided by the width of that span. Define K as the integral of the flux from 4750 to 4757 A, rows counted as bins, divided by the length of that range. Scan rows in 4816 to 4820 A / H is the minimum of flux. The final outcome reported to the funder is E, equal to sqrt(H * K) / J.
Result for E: 0.97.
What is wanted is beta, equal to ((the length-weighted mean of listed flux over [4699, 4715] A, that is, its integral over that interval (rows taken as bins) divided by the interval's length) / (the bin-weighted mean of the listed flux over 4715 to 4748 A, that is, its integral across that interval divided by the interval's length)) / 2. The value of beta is 0.51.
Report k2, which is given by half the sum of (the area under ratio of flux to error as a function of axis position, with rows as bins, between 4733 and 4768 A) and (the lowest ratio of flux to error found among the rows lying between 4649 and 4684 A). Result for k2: 141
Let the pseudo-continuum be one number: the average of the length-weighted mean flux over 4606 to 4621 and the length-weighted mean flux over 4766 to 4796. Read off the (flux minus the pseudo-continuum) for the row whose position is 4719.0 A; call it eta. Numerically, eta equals -0.9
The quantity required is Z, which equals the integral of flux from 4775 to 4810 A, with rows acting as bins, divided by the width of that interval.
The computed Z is 8.8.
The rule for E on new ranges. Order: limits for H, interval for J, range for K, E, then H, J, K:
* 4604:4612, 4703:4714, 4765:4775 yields 0.91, 7.15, 8.4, 8.22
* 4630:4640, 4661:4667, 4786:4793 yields 0.99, 6.86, 7.6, 8.24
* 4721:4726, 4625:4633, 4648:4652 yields 0.79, 5.92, 8.6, 7.81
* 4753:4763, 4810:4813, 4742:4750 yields 1.00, 6.99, 7.8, 8.87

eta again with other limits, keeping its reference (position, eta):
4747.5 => 2.1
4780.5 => 0.7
